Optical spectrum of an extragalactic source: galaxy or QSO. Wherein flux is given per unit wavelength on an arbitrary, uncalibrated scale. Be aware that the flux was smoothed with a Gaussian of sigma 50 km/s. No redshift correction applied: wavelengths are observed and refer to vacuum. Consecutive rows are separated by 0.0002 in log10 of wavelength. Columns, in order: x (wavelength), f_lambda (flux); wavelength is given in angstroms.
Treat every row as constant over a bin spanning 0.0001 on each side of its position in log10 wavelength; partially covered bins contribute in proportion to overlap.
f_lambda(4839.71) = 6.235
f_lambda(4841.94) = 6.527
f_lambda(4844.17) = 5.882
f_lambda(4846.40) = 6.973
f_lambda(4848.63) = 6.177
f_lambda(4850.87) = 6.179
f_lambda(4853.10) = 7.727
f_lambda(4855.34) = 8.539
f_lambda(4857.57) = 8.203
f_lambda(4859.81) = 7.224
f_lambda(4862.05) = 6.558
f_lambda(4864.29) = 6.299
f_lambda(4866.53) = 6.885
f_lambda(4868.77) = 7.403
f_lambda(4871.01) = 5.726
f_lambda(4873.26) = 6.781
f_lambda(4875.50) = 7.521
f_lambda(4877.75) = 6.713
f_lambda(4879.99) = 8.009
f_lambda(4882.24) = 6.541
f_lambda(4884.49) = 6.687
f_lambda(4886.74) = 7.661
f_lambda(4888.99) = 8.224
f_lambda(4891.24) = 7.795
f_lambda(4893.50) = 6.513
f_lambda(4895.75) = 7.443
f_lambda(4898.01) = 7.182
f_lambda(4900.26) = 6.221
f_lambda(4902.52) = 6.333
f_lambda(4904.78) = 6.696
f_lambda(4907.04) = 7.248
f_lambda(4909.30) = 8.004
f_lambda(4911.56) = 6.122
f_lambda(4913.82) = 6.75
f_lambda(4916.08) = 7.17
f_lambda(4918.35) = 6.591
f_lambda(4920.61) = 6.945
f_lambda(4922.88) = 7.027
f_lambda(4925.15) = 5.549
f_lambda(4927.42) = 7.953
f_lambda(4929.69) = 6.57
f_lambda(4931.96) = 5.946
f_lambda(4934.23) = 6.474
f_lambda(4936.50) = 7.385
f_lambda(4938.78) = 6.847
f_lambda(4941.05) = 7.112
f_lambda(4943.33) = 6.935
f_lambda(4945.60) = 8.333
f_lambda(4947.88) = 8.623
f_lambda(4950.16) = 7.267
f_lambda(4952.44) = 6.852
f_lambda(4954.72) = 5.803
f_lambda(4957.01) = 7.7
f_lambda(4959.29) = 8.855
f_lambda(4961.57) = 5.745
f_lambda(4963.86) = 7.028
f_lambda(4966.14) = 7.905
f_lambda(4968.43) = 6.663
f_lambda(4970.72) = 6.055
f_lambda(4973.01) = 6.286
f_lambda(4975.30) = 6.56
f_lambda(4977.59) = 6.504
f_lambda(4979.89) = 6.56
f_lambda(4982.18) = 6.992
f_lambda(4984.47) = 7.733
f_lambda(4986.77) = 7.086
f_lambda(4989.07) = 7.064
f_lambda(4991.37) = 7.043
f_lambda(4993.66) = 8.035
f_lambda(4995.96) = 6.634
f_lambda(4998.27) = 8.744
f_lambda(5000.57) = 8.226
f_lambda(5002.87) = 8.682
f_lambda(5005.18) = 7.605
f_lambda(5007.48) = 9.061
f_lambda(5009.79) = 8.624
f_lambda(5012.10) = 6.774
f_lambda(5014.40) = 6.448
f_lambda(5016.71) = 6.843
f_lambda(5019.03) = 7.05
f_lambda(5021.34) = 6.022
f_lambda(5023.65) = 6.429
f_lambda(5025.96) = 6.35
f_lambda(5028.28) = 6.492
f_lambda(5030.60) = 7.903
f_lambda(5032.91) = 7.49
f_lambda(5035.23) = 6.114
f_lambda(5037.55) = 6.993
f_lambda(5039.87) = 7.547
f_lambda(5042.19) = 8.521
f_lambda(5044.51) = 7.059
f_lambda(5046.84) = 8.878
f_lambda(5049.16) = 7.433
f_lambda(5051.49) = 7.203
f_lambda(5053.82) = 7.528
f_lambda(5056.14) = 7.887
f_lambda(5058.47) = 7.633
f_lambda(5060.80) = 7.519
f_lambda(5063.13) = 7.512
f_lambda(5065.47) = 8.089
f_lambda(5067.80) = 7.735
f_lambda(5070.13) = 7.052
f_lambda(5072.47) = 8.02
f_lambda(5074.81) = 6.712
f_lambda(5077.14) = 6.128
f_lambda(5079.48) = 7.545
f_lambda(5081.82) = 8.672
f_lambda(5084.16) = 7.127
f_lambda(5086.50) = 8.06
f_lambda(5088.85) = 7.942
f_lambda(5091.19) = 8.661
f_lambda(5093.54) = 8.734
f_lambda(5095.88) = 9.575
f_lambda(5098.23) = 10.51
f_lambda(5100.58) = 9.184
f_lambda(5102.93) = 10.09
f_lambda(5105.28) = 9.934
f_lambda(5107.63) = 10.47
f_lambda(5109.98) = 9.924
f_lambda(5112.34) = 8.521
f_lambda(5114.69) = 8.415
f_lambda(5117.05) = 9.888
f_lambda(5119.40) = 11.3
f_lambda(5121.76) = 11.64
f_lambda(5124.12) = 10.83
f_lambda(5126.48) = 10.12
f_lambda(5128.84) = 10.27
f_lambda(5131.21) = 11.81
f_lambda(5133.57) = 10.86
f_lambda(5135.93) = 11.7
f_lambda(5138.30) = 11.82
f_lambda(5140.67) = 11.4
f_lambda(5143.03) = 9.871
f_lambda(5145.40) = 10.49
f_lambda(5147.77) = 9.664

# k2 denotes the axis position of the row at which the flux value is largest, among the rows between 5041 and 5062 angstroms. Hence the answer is 5046.84 angstroms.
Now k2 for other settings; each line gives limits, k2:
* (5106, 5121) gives 5119.40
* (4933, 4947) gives 4945.60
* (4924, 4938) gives 4927.42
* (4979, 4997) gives 4993.66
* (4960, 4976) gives 4966.14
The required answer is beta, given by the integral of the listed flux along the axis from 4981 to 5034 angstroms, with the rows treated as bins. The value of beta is 390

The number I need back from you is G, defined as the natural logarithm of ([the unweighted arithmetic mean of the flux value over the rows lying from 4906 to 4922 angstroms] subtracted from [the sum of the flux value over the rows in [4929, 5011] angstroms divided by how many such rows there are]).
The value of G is -1.2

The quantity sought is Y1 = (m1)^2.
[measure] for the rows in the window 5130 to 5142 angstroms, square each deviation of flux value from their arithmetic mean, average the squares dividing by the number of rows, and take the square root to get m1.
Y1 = 0.13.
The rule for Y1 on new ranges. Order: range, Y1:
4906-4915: 0.47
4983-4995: 0.17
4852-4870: 0.53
